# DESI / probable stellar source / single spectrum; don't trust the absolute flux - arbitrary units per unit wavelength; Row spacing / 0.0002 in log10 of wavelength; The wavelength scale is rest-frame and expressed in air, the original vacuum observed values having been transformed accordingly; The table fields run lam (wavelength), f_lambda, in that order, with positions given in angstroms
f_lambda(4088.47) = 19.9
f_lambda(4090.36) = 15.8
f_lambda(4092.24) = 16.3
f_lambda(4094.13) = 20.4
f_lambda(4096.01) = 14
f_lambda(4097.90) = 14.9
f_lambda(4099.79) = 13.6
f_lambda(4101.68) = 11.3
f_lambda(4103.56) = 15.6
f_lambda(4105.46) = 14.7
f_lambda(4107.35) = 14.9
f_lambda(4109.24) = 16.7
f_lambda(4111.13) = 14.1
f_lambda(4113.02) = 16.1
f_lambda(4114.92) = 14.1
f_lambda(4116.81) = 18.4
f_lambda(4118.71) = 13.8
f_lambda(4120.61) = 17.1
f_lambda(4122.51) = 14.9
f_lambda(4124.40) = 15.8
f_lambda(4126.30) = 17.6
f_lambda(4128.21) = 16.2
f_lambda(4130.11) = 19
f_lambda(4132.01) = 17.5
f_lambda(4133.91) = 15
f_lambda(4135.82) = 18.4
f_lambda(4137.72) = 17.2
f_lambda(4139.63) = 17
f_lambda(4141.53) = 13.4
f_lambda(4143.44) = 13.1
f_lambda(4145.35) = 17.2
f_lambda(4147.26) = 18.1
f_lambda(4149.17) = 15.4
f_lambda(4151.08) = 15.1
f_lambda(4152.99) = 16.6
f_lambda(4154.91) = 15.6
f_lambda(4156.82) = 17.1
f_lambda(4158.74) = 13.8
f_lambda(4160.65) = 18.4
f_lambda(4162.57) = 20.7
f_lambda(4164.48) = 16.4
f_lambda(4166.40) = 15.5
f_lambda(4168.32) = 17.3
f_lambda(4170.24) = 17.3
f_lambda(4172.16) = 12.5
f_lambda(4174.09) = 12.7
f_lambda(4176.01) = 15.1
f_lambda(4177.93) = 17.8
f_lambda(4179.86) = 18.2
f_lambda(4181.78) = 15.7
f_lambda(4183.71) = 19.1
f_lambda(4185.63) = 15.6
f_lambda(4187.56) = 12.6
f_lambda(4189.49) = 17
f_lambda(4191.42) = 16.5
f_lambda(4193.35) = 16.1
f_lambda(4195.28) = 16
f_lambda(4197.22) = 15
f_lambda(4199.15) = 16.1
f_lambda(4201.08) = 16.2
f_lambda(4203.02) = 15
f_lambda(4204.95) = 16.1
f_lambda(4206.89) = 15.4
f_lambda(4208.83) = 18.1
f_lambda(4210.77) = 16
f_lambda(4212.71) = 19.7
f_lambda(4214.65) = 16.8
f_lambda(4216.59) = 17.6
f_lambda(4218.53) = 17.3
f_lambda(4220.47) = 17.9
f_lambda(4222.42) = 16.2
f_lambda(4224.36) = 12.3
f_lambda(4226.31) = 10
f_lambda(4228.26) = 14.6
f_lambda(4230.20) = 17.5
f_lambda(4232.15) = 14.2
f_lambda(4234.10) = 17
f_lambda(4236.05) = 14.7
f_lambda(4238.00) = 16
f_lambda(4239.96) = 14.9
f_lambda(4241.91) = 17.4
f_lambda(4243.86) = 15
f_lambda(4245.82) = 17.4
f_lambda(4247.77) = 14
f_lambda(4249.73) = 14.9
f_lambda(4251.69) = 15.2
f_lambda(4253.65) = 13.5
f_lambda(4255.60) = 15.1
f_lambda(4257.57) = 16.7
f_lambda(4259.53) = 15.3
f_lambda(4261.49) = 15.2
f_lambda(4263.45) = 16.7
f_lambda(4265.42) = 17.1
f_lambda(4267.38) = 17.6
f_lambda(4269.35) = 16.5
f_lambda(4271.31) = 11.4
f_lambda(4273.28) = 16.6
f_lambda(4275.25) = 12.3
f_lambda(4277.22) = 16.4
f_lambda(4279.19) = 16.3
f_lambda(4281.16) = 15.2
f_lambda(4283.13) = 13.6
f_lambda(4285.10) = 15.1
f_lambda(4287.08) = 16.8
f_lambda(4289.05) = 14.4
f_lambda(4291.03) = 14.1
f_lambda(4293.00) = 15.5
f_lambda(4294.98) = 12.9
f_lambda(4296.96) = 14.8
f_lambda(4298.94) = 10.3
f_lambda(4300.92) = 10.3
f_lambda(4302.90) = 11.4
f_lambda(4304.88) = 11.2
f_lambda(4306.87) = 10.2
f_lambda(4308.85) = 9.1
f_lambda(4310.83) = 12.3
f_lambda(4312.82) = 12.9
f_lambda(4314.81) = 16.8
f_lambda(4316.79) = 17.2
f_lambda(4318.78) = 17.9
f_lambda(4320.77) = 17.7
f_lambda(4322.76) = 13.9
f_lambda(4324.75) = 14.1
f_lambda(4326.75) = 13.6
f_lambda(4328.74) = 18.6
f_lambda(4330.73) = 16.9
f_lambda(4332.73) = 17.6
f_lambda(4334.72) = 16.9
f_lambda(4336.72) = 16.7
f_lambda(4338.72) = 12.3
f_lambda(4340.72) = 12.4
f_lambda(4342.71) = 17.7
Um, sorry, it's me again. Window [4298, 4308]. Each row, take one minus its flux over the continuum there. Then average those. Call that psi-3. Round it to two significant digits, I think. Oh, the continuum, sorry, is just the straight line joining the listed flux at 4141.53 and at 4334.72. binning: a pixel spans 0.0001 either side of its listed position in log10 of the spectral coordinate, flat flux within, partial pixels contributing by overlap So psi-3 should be 0.35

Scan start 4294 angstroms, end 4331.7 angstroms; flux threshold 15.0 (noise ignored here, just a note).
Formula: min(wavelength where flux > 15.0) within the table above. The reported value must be 4314.81 angstroms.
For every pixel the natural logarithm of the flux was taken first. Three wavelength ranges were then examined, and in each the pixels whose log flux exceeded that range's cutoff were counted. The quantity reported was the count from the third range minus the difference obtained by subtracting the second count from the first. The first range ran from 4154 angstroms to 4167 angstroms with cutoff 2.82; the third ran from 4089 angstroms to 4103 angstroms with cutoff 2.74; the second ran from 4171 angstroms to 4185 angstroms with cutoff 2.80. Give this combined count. 3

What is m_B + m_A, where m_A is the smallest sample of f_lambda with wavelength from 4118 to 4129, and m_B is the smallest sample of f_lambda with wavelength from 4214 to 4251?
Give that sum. 23.8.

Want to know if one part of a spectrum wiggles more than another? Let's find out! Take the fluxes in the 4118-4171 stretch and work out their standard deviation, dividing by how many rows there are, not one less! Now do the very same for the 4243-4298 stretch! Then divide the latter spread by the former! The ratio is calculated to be 0.87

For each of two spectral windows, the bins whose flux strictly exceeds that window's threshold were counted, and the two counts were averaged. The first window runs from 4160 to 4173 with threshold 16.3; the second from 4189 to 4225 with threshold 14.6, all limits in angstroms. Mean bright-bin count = 11.5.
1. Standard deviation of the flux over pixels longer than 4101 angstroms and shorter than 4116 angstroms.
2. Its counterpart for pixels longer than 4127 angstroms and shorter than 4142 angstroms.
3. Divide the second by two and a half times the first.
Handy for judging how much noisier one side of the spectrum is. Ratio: 0.4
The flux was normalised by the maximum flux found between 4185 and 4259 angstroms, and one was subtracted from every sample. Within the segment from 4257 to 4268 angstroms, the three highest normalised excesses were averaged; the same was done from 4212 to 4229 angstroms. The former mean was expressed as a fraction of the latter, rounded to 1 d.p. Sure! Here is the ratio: 2.0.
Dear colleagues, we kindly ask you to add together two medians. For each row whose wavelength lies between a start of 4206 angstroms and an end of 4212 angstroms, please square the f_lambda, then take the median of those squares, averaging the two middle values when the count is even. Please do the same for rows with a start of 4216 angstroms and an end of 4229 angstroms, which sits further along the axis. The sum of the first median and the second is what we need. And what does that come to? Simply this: 518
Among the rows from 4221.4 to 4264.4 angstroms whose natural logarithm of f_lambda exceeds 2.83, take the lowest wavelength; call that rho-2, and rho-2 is 4230.20 angstroms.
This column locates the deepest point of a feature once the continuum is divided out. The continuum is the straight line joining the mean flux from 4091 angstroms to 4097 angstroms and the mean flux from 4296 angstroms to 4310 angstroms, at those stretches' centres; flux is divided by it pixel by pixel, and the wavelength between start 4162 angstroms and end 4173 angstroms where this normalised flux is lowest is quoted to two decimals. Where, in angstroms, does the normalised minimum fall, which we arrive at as 4172.16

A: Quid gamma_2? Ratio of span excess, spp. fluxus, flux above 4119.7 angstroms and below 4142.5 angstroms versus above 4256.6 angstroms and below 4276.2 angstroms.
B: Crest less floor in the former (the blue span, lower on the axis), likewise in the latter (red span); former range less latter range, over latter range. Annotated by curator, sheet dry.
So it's -0.10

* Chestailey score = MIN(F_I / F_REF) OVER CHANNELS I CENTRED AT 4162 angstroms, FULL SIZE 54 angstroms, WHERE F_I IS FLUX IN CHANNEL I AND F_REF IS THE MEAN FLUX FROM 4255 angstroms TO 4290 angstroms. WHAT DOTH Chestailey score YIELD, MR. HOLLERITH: 0.81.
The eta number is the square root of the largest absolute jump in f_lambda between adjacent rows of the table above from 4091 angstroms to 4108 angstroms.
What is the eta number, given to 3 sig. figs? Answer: 2.53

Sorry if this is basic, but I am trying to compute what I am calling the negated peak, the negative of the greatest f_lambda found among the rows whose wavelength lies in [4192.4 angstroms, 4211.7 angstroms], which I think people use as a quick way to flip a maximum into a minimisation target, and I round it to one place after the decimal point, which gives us -18.1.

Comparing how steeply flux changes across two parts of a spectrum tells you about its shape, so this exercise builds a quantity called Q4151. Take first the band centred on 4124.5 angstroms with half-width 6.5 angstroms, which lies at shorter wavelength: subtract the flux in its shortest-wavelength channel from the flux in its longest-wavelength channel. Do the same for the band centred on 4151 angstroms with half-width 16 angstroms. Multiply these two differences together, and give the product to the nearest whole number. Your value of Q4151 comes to -15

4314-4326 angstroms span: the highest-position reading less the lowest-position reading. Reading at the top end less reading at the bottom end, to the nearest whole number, -3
